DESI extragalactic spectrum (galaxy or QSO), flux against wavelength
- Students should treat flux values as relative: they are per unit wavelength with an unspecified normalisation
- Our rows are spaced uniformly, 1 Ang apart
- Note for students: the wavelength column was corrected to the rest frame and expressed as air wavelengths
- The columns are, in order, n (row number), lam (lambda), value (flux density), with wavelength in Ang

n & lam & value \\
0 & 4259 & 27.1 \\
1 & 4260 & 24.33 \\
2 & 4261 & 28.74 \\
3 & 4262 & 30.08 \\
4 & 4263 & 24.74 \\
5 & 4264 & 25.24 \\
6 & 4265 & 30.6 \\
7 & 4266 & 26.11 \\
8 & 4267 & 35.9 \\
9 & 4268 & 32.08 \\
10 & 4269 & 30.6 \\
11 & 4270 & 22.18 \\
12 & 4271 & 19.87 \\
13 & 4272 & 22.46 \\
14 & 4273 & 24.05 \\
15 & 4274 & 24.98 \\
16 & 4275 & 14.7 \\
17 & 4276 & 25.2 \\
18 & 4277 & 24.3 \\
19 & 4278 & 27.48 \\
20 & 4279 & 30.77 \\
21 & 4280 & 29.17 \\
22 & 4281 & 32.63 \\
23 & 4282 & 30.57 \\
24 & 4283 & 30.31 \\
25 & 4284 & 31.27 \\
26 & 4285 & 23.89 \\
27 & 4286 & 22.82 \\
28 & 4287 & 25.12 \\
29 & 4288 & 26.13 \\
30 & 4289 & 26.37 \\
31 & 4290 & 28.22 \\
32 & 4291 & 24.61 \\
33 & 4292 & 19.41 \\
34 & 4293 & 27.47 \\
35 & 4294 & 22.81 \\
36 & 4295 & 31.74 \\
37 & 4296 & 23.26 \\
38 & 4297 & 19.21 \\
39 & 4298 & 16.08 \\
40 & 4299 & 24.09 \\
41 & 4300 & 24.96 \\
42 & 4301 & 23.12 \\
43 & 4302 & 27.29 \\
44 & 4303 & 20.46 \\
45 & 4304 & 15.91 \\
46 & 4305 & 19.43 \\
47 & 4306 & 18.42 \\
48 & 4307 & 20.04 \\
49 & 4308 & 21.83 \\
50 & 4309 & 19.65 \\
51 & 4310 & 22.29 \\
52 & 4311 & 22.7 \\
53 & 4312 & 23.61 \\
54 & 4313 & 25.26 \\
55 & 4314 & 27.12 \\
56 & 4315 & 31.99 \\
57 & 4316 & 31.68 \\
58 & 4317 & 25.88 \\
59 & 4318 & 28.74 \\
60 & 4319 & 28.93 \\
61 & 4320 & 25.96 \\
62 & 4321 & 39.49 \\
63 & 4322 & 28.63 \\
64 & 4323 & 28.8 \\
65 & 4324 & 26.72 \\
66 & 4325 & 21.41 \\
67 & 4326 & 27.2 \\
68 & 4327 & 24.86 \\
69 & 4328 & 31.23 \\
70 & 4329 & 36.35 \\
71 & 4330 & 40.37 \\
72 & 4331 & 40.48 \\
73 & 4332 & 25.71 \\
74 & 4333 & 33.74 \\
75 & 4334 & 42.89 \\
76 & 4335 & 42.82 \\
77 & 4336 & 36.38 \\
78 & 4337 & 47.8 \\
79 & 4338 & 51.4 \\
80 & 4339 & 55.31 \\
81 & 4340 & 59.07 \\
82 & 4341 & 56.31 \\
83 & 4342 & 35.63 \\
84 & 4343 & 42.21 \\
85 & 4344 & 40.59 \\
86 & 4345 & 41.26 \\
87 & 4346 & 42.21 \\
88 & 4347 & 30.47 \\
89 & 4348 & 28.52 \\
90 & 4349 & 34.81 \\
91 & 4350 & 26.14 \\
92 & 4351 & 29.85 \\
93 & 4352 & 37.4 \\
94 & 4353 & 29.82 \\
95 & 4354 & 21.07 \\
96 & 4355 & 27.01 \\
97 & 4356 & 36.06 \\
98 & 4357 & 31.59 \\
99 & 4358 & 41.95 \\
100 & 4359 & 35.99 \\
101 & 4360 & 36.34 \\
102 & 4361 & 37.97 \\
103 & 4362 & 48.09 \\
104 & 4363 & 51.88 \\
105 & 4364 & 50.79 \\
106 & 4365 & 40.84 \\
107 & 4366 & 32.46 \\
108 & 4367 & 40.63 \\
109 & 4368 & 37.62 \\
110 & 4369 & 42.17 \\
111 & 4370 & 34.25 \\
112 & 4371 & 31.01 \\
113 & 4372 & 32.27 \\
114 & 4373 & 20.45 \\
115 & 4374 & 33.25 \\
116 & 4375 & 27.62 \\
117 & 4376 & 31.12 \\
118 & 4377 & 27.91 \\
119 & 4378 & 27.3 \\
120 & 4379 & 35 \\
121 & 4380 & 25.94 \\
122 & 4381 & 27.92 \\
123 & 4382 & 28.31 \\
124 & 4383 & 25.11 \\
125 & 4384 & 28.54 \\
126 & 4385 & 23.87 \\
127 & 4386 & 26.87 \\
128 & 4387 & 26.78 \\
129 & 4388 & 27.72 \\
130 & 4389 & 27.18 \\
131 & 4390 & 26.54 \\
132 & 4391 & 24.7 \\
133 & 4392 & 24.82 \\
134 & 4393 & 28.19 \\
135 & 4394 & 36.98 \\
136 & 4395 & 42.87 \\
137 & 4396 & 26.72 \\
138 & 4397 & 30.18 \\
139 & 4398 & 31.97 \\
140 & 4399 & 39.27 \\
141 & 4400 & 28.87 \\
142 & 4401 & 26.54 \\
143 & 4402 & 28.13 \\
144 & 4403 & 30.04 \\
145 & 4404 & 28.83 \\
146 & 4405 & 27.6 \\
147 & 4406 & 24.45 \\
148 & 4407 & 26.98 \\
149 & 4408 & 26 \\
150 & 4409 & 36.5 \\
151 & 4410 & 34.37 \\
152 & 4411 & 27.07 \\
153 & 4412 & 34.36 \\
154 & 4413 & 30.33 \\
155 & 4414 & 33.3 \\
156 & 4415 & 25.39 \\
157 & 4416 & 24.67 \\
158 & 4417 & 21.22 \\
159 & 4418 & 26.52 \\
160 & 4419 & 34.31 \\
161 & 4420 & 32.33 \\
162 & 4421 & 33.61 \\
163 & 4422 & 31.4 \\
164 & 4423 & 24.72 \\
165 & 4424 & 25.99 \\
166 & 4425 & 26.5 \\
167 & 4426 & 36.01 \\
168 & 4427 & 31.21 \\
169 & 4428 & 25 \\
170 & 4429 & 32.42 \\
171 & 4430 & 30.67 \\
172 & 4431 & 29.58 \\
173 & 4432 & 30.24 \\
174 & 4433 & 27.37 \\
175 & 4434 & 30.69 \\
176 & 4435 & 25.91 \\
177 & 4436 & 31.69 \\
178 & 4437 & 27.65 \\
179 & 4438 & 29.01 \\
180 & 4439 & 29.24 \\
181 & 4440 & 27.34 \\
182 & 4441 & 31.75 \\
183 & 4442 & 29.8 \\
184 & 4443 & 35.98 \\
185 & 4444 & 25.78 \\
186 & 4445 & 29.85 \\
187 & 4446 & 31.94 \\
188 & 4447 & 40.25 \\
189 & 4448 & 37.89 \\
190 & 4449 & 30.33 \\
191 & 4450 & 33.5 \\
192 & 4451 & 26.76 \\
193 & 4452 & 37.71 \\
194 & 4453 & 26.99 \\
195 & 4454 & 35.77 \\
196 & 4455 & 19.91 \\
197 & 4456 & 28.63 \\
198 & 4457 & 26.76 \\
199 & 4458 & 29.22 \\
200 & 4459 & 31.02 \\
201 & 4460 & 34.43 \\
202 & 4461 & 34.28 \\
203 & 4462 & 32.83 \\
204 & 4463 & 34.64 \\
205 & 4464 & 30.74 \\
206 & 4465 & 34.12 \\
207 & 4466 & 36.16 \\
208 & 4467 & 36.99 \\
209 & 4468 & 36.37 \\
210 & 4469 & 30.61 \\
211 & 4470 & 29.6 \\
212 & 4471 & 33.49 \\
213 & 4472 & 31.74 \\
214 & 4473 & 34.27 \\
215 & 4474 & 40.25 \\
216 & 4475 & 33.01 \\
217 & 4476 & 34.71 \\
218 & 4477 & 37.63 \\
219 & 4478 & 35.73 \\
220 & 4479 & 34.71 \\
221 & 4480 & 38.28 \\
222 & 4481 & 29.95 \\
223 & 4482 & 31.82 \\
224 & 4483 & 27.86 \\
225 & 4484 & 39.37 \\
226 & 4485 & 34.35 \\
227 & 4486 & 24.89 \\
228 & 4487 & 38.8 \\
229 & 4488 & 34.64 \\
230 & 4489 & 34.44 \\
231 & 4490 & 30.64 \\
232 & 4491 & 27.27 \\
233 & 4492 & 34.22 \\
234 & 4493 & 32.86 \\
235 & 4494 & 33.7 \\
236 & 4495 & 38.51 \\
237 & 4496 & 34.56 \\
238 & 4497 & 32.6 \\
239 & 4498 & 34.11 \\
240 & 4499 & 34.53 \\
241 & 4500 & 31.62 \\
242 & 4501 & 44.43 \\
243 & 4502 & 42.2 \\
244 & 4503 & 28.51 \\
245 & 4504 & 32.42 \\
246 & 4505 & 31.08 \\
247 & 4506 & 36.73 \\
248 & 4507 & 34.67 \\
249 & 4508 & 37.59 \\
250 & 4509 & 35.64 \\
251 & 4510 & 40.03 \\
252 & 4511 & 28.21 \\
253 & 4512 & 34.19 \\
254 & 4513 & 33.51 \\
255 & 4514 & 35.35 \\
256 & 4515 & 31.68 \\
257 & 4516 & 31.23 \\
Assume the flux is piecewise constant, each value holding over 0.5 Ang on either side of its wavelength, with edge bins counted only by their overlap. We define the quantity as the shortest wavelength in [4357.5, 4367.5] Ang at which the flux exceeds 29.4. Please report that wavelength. 4358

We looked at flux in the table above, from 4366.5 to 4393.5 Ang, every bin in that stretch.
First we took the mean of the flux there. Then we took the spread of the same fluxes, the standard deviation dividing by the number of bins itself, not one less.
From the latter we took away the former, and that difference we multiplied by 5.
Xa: -122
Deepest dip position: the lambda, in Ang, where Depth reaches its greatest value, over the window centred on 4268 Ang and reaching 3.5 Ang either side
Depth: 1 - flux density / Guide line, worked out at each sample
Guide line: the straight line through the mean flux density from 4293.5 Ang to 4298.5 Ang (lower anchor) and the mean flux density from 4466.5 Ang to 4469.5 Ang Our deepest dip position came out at 4271 Ang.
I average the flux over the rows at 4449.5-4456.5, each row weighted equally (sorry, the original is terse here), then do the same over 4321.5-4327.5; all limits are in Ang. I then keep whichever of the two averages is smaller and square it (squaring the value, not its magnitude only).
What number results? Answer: 690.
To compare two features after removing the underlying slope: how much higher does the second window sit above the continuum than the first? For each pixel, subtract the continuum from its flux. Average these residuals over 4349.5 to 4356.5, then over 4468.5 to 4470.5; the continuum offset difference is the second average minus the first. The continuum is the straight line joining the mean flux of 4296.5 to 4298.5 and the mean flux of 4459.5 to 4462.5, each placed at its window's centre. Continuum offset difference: -11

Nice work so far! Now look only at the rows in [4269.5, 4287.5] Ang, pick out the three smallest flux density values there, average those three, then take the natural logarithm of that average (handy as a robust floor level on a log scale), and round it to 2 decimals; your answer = 2.94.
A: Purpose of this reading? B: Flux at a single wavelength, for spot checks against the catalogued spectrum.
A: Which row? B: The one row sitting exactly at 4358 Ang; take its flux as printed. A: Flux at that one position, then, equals 41.95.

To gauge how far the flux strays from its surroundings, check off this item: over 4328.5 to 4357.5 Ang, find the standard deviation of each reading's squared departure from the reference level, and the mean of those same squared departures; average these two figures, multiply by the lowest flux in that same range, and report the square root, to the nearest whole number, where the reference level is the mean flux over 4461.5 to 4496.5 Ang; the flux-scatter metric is 53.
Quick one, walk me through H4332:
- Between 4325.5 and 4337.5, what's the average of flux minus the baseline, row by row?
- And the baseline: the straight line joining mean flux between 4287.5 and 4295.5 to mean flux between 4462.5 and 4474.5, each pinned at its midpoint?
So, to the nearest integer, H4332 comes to 8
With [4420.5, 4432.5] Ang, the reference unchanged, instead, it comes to -2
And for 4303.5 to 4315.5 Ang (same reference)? -4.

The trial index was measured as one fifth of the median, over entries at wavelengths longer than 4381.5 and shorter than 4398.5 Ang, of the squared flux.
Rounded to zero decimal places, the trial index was 148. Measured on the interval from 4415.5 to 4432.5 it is 183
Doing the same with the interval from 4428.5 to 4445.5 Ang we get 178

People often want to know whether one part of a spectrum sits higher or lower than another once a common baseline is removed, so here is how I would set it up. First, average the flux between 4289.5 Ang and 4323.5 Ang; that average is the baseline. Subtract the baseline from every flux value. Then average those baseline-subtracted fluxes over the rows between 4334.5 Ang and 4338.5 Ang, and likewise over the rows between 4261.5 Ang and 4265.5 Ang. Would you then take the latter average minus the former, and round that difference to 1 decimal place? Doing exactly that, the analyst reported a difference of -16.9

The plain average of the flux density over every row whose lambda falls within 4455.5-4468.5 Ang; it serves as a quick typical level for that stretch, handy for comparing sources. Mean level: 33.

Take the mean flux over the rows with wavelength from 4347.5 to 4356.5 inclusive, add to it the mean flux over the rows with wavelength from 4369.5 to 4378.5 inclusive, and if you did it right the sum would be 59.5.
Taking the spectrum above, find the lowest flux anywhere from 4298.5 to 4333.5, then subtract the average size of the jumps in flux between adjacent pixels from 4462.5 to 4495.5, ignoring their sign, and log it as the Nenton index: 12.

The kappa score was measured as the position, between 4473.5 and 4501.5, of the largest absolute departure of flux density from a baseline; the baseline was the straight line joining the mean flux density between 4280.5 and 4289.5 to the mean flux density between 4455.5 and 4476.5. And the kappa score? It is 4501 Ang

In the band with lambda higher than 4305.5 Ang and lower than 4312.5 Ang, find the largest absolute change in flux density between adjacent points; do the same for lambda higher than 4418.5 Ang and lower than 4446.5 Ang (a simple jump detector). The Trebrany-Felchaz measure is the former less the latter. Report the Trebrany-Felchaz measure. -8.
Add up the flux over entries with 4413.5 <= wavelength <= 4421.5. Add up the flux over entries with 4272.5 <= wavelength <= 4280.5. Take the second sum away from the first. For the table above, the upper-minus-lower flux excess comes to 31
